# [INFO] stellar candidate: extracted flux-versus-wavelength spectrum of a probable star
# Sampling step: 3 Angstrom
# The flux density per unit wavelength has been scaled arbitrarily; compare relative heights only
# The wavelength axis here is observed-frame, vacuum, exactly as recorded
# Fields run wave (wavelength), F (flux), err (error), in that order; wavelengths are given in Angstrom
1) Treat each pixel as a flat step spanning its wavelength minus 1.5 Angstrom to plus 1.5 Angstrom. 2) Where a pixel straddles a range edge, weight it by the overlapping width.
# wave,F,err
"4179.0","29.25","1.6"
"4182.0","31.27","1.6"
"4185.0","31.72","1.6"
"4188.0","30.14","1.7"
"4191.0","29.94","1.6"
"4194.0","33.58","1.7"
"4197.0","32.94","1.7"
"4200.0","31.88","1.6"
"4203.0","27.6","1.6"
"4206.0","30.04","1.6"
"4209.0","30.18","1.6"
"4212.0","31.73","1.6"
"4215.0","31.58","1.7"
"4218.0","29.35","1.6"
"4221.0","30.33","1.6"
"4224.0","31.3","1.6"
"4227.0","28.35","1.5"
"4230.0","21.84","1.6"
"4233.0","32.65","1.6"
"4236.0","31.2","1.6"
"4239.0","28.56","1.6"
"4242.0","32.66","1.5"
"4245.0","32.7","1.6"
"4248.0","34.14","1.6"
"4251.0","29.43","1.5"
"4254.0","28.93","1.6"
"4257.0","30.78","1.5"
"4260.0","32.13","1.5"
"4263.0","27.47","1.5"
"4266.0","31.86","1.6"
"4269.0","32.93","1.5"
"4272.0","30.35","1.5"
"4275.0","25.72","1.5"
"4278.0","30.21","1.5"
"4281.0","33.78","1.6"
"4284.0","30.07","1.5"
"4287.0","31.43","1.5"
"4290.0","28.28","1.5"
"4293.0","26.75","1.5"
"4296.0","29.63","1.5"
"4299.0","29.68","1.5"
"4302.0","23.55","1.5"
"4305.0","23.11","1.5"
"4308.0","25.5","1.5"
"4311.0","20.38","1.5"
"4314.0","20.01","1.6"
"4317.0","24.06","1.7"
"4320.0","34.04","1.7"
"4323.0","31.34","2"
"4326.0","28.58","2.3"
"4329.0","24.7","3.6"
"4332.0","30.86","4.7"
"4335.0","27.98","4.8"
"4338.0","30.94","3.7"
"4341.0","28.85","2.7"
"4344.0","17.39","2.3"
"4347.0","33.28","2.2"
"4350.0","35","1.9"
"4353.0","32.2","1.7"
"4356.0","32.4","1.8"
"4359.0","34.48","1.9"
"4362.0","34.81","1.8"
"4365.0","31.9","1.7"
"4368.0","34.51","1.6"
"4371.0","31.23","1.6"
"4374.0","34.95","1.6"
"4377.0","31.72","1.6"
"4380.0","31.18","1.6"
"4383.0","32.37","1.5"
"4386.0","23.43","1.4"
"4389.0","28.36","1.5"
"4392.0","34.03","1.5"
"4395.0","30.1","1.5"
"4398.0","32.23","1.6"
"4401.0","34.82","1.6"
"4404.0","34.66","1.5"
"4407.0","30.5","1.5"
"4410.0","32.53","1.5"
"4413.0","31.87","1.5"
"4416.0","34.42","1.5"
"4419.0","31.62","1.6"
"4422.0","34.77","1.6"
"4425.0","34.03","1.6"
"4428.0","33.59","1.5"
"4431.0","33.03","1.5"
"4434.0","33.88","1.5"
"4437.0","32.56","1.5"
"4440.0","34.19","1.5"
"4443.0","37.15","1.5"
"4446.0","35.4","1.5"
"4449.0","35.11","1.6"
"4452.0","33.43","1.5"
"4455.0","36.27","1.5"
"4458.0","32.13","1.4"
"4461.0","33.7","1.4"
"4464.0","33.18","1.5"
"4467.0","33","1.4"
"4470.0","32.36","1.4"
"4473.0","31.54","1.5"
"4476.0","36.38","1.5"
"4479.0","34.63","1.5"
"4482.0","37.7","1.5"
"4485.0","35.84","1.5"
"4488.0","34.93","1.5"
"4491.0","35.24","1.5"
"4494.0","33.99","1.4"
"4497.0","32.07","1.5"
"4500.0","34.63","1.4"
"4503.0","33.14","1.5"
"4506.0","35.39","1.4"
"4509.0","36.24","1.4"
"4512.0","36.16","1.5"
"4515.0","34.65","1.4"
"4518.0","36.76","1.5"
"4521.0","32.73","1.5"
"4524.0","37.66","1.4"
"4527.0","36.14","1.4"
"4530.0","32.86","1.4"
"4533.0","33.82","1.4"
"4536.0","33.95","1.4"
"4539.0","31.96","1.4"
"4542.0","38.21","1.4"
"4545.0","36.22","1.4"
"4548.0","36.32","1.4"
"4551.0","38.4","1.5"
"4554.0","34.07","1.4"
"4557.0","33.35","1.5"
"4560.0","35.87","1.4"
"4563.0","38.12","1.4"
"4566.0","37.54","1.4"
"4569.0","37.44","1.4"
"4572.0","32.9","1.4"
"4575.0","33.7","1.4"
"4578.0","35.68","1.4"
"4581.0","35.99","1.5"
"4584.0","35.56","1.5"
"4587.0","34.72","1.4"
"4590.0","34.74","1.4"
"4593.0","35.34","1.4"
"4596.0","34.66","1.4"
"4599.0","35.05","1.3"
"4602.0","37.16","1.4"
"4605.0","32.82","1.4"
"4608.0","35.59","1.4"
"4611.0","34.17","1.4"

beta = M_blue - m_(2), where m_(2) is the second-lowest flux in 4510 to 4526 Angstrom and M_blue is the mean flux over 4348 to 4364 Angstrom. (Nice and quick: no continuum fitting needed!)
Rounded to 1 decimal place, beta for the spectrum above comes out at -0.9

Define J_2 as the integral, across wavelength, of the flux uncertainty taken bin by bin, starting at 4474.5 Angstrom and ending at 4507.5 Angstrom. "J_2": 49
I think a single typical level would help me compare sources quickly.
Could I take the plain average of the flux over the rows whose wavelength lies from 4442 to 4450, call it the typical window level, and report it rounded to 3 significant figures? 35.9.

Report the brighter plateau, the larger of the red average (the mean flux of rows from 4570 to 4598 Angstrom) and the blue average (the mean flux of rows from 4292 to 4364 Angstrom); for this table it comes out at 35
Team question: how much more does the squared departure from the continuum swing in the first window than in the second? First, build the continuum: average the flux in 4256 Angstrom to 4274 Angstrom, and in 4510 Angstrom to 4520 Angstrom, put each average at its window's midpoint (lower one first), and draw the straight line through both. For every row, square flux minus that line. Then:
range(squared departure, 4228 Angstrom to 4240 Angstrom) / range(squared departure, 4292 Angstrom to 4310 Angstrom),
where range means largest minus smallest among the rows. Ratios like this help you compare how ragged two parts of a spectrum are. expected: 1.0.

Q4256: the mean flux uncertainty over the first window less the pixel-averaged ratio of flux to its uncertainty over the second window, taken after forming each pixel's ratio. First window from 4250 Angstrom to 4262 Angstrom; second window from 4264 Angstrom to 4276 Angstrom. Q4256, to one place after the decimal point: -18.3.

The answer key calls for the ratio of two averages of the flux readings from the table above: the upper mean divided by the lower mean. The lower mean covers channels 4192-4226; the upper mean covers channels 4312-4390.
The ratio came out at 0.97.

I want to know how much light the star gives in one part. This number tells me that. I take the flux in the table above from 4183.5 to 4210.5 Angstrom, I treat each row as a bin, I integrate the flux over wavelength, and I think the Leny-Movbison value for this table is 834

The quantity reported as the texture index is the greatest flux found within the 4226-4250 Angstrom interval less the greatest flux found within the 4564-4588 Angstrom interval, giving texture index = -3.4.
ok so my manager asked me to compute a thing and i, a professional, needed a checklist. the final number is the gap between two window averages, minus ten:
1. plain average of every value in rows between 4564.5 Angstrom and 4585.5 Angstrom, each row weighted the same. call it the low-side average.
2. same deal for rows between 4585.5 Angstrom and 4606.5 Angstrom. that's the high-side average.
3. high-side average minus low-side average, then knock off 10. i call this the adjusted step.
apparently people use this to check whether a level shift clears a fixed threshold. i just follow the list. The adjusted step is -11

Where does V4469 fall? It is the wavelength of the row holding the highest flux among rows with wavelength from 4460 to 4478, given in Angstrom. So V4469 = 4476.0 Angstrom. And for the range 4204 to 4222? 4212.0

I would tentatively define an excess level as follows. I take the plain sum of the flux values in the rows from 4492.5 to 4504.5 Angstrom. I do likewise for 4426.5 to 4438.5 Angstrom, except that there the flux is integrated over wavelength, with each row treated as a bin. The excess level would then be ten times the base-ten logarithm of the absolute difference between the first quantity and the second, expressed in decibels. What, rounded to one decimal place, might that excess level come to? 24.2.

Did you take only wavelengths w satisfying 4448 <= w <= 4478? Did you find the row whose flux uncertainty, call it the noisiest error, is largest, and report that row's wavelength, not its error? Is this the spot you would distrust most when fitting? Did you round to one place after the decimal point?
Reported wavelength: 4449.0 Angstrom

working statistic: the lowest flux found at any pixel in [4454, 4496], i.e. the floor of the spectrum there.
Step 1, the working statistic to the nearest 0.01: 31.54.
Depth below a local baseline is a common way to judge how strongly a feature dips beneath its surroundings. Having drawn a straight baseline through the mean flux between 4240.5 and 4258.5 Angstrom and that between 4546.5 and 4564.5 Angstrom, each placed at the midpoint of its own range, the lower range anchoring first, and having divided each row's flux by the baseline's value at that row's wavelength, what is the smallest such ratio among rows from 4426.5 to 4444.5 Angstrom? 0.95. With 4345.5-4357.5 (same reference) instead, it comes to 0.98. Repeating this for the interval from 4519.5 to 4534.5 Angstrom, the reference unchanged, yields 0.92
